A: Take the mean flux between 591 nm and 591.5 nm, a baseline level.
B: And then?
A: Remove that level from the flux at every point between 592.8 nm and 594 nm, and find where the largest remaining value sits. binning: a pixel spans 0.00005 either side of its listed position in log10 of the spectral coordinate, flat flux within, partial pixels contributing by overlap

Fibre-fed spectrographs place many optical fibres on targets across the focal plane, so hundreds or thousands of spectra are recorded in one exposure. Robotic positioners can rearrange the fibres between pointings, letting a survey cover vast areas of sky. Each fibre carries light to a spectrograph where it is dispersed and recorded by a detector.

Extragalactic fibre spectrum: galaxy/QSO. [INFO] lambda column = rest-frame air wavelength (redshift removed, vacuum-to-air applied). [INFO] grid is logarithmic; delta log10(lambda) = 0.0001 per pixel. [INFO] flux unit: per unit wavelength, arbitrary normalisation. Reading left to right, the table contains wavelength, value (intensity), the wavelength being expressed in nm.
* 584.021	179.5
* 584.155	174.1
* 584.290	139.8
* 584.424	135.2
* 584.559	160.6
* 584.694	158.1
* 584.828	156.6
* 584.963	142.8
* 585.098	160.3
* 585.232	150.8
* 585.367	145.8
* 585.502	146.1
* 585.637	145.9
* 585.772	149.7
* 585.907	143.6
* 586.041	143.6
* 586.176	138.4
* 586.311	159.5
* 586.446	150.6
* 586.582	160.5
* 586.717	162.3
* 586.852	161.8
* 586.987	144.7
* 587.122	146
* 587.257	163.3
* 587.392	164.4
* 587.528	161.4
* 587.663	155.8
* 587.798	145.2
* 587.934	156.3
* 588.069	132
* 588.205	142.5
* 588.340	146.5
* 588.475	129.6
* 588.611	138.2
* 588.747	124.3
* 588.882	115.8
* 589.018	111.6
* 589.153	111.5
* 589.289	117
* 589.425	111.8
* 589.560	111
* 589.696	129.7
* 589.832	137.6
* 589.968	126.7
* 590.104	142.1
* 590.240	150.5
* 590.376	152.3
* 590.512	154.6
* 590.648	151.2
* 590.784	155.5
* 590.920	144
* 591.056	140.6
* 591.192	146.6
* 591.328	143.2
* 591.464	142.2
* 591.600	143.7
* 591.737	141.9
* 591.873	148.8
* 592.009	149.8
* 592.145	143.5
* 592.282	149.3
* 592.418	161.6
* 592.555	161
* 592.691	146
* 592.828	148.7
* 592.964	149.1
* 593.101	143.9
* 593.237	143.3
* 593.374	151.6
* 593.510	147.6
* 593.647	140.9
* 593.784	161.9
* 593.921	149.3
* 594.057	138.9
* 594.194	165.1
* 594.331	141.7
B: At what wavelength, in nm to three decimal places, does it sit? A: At 593.784 nm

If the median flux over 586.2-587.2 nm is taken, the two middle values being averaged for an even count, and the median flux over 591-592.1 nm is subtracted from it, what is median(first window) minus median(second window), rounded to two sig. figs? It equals 16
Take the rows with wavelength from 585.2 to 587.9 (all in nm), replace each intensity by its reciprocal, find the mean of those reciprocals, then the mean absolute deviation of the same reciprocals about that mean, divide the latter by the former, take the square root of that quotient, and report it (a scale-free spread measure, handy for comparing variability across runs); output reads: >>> 0.218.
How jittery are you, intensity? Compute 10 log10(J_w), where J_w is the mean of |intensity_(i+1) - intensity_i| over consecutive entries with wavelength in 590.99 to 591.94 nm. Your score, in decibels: 5.4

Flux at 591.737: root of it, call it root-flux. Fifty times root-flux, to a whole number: 596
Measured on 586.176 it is 588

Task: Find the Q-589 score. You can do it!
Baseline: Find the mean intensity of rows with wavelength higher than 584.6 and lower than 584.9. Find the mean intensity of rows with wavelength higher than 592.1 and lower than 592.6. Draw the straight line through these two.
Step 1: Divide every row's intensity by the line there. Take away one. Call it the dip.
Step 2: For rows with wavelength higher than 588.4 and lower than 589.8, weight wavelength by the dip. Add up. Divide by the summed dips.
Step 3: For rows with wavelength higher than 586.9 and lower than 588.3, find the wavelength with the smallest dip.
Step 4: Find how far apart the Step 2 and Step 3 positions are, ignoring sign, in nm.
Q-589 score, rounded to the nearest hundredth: 1.06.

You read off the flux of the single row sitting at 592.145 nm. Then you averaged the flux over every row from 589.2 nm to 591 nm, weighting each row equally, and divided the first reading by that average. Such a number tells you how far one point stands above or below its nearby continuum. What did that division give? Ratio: 1.05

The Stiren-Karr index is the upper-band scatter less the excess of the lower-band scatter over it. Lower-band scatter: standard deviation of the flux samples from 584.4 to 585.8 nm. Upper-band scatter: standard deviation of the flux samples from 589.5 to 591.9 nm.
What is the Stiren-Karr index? 14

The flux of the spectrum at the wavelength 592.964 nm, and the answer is 149.1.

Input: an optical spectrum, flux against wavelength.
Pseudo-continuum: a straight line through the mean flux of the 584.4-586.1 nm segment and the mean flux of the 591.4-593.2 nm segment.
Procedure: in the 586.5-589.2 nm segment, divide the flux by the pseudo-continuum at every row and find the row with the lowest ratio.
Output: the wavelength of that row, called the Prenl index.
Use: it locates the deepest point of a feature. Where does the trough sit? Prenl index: 589.153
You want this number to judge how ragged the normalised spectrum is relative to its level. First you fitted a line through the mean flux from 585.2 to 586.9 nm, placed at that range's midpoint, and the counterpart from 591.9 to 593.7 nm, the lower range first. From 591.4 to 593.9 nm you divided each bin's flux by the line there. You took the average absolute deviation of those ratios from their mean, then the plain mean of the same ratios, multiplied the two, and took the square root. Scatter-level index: 0.182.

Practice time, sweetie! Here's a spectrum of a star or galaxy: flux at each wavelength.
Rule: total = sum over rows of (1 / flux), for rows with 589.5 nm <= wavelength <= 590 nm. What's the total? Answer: 0.0319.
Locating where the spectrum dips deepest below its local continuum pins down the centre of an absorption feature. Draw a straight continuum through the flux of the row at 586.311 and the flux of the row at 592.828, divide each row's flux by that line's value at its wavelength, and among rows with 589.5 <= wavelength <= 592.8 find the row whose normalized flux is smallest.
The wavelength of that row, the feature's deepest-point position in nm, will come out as 589.560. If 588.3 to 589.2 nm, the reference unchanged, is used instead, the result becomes 589.018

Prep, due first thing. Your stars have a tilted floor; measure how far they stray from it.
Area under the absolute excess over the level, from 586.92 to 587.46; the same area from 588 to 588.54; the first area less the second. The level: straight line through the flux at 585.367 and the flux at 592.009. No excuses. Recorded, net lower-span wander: 0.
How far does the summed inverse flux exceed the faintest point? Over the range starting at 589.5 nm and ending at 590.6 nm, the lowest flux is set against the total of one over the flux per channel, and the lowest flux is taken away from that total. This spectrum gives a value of -111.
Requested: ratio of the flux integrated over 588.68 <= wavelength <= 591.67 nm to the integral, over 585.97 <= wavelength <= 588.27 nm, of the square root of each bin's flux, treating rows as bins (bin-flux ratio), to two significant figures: 14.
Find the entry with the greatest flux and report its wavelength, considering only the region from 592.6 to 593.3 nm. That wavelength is 592.964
